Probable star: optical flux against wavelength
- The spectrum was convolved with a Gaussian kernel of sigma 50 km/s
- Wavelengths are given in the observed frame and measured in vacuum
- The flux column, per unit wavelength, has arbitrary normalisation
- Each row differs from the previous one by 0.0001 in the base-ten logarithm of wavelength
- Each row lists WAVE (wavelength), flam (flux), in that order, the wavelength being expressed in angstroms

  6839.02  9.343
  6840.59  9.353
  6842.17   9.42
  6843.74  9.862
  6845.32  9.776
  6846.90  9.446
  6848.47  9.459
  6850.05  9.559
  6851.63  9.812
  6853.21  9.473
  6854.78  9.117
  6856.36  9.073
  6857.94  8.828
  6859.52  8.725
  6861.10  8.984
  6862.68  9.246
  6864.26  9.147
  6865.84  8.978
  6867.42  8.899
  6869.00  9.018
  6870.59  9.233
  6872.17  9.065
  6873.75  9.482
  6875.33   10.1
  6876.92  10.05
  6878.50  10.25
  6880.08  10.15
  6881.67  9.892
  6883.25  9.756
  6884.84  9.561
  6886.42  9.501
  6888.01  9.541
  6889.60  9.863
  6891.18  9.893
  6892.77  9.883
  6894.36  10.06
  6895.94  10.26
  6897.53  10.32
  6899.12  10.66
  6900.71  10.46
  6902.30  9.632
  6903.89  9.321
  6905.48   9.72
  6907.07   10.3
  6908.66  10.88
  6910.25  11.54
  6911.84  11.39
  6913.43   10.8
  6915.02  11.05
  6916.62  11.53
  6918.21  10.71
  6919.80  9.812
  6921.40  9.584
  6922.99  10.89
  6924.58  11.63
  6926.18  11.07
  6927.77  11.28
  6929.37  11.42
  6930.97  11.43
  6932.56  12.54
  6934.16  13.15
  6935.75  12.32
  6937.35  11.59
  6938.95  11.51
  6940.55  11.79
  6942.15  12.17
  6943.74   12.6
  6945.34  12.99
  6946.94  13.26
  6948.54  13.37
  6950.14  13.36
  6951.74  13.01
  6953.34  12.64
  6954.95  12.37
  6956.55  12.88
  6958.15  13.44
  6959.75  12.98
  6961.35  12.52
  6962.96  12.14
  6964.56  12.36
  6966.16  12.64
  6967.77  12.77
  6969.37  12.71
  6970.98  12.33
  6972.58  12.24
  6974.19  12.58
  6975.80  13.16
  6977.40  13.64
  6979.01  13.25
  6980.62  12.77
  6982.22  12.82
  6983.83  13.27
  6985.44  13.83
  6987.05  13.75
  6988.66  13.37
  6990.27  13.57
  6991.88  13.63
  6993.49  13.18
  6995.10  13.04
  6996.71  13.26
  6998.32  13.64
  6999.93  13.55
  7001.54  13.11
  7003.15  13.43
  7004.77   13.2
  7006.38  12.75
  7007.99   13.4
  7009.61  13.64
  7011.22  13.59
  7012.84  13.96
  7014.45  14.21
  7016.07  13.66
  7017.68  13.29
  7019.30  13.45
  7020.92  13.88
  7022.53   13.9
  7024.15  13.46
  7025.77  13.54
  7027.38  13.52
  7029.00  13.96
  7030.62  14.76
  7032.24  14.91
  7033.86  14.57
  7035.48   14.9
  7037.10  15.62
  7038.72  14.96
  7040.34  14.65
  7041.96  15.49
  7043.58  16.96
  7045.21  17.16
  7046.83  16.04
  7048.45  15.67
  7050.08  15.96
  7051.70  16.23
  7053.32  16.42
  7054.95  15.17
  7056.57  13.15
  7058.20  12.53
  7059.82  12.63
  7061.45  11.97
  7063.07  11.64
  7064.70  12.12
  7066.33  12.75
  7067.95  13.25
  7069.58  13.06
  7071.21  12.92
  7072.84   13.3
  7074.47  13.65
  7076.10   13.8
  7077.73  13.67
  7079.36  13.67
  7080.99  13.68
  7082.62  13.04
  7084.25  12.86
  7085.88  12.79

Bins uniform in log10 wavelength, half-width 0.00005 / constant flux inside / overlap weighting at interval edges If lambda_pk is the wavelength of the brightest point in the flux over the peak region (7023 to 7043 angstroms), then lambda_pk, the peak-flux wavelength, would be 7037.10 angstroms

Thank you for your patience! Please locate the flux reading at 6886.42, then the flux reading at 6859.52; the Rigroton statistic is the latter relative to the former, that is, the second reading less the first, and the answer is -0.8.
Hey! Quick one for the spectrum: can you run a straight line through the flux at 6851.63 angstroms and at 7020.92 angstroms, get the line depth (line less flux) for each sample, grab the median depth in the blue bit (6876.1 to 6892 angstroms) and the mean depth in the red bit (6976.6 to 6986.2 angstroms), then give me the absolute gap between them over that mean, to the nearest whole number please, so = -4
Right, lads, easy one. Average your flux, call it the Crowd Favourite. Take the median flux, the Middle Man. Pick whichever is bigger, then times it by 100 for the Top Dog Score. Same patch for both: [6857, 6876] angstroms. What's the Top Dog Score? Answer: 914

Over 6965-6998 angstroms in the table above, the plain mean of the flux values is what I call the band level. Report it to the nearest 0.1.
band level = 13.1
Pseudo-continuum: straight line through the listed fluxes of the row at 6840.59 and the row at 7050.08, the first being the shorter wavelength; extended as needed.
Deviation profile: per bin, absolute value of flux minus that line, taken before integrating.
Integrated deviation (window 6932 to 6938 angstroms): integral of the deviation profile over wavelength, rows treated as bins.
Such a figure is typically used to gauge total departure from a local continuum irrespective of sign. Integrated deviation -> 3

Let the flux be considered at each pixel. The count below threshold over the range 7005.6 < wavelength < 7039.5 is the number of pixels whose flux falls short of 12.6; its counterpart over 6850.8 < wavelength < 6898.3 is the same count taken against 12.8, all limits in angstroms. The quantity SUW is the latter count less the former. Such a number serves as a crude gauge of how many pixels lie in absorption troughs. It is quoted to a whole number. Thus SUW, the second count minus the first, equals 30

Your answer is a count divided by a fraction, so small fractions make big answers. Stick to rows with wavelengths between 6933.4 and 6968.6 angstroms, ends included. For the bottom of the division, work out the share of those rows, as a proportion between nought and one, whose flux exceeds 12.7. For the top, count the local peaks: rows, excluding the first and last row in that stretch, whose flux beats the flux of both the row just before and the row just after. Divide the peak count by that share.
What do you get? 4.4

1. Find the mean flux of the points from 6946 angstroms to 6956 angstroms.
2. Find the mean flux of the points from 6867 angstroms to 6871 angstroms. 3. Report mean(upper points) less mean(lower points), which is 4.0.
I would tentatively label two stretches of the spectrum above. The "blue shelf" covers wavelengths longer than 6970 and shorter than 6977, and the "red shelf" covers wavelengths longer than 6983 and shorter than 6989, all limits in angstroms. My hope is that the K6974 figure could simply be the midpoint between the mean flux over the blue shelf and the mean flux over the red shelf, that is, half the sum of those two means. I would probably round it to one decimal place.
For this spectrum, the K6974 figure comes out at 13.1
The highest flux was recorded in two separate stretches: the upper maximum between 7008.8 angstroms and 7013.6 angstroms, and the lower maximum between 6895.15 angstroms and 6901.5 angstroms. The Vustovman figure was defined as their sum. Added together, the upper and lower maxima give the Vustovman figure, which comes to 24.6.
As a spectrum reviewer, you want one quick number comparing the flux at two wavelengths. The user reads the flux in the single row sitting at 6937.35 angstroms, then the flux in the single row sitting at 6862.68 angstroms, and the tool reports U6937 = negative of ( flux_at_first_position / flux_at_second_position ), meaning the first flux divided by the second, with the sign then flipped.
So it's -1.3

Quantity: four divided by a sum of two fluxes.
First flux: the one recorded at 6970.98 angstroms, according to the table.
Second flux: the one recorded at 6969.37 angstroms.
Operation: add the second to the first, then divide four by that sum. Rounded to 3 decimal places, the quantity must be 0.160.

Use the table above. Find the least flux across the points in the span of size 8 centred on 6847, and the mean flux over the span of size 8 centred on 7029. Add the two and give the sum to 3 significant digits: 23.6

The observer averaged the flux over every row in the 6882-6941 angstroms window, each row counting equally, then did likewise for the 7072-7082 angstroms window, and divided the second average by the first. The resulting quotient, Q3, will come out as 1.27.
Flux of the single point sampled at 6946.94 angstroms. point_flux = 13.26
